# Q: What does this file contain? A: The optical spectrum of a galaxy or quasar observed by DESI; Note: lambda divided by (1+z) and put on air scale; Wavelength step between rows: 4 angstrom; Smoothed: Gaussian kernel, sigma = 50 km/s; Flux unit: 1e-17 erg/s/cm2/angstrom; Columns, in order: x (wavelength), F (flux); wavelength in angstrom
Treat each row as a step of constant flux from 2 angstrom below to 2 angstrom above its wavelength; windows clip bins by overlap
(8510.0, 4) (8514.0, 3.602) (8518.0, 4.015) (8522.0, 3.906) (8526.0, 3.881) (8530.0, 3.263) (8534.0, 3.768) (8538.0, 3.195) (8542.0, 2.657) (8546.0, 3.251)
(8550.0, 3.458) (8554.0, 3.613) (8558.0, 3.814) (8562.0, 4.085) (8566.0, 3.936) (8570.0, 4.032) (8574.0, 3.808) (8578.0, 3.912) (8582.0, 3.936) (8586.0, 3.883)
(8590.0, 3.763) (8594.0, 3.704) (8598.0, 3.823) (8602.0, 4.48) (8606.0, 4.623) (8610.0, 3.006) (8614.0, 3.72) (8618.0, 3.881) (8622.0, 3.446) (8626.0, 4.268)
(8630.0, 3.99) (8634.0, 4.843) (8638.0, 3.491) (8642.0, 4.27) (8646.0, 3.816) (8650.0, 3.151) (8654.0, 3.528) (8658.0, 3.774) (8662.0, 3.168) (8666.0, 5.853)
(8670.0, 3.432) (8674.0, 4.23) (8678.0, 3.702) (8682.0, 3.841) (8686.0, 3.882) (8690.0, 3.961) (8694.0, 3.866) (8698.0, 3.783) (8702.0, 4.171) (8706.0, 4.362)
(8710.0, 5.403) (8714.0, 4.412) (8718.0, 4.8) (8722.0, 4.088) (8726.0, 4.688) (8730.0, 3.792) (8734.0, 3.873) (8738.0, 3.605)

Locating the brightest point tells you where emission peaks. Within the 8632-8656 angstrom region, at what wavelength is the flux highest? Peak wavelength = 8634.0 angstrom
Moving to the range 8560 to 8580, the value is 8562.0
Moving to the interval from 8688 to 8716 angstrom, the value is 8710.0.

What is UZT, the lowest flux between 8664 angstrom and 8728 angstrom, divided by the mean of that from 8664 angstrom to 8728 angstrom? 0.80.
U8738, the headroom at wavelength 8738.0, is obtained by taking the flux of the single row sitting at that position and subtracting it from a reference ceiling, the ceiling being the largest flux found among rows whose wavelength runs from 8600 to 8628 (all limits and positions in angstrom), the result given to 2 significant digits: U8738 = 1.0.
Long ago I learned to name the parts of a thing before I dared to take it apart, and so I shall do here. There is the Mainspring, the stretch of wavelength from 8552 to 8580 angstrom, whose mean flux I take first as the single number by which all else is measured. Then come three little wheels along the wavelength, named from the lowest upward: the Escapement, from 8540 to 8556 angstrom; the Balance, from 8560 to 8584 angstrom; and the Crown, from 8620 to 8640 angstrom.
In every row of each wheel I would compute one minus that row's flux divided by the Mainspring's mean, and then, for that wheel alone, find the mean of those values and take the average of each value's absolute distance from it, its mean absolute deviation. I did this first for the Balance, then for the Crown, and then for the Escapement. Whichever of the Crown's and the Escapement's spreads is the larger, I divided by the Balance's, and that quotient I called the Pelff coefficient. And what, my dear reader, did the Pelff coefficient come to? 6.1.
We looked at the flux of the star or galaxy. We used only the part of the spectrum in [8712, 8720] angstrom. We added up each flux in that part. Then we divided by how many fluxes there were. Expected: 4.6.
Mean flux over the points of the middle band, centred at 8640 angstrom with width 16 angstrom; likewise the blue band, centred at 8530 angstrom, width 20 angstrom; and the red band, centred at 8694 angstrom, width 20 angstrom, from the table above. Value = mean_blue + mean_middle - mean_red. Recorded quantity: 3.8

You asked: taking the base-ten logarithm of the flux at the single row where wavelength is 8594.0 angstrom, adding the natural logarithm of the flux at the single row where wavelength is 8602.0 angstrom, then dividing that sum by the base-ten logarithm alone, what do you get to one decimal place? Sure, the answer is 3.6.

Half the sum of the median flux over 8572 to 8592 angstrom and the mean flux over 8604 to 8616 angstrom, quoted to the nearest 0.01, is 3.83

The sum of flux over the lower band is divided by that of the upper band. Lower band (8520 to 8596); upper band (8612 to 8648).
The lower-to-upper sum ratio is 1.96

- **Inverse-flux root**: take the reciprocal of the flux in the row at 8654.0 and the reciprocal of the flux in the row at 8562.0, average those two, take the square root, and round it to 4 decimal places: 0.5139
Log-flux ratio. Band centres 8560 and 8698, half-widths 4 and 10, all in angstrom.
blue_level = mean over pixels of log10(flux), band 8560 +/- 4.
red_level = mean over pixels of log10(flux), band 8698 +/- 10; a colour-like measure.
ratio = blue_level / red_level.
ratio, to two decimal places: 0.99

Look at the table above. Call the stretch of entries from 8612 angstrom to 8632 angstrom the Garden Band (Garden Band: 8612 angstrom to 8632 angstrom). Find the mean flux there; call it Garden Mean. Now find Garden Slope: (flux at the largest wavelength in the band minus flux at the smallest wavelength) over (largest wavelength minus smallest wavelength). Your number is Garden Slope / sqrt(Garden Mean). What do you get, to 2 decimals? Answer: 0.01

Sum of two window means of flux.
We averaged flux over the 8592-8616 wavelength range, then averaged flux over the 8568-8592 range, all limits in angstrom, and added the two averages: 7.78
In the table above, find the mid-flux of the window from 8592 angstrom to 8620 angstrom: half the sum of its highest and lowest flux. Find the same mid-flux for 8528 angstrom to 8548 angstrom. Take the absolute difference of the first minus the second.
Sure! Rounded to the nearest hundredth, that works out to 0.60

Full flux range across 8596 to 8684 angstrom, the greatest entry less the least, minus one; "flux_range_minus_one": 1.8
